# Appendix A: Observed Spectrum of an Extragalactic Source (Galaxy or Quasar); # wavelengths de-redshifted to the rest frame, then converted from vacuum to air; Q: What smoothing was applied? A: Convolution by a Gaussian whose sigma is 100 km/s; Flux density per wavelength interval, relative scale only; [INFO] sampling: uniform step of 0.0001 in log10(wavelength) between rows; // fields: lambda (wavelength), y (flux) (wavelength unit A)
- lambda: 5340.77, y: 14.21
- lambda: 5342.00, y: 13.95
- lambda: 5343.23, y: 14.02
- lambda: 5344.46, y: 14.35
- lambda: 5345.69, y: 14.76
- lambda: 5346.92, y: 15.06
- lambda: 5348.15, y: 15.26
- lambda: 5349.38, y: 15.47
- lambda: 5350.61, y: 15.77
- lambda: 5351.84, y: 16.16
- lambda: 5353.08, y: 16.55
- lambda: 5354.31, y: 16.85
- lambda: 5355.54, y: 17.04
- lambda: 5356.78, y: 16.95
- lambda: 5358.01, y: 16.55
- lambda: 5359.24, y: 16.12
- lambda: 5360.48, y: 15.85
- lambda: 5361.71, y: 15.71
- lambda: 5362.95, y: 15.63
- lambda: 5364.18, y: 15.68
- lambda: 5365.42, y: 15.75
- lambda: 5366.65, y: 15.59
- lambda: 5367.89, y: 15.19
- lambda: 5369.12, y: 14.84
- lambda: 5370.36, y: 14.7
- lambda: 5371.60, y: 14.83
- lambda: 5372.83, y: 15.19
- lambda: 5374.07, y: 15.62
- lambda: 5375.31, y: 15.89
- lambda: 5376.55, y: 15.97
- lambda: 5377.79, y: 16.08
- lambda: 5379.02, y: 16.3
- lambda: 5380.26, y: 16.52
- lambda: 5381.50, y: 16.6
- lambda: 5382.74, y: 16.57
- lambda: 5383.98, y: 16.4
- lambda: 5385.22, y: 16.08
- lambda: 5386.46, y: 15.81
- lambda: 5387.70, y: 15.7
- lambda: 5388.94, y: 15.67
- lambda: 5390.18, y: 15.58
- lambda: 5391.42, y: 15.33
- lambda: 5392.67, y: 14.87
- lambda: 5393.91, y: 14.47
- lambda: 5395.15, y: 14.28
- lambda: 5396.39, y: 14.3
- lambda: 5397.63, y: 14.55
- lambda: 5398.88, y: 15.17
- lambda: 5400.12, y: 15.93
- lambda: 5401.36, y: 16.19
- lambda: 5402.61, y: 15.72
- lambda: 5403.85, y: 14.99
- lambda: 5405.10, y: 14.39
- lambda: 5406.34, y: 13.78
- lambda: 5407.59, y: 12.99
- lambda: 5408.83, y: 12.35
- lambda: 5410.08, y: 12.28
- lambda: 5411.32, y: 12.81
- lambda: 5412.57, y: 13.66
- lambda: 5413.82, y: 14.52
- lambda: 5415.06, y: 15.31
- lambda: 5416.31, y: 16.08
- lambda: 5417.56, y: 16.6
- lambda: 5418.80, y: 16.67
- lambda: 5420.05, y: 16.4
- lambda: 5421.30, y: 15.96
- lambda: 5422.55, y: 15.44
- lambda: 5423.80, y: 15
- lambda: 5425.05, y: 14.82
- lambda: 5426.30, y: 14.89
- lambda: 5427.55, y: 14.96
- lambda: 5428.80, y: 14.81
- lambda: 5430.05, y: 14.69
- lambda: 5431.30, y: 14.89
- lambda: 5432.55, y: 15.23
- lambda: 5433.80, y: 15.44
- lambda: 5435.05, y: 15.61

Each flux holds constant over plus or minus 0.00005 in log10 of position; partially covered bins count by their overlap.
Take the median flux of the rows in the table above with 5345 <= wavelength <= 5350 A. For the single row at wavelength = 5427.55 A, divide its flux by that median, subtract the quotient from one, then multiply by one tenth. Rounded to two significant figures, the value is 0.0013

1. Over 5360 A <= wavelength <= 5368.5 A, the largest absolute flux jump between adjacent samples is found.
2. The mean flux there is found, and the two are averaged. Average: 8.0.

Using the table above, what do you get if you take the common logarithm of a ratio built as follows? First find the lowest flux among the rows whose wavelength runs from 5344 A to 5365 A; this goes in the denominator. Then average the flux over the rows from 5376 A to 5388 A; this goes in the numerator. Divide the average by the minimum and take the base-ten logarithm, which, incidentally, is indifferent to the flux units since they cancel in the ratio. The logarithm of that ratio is 0.053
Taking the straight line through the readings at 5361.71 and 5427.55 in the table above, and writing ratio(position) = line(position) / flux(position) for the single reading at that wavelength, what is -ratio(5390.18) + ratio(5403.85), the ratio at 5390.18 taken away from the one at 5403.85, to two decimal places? 0.03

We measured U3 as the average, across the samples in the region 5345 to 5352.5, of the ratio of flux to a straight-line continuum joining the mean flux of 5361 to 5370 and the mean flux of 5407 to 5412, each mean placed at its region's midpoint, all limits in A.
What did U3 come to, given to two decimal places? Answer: 0.93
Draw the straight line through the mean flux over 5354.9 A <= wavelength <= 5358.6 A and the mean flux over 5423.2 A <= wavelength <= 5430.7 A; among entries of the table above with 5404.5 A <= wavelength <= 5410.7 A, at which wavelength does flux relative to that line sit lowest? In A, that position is 5410.08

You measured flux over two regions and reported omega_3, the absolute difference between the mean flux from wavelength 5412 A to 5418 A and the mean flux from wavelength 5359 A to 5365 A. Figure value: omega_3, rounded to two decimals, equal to 0.56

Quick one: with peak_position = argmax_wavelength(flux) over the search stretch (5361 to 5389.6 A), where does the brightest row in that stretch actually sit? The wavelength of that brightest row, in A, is 5381.50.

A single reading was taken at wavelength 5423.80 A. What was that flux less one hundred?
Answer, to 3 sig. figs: -85.0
